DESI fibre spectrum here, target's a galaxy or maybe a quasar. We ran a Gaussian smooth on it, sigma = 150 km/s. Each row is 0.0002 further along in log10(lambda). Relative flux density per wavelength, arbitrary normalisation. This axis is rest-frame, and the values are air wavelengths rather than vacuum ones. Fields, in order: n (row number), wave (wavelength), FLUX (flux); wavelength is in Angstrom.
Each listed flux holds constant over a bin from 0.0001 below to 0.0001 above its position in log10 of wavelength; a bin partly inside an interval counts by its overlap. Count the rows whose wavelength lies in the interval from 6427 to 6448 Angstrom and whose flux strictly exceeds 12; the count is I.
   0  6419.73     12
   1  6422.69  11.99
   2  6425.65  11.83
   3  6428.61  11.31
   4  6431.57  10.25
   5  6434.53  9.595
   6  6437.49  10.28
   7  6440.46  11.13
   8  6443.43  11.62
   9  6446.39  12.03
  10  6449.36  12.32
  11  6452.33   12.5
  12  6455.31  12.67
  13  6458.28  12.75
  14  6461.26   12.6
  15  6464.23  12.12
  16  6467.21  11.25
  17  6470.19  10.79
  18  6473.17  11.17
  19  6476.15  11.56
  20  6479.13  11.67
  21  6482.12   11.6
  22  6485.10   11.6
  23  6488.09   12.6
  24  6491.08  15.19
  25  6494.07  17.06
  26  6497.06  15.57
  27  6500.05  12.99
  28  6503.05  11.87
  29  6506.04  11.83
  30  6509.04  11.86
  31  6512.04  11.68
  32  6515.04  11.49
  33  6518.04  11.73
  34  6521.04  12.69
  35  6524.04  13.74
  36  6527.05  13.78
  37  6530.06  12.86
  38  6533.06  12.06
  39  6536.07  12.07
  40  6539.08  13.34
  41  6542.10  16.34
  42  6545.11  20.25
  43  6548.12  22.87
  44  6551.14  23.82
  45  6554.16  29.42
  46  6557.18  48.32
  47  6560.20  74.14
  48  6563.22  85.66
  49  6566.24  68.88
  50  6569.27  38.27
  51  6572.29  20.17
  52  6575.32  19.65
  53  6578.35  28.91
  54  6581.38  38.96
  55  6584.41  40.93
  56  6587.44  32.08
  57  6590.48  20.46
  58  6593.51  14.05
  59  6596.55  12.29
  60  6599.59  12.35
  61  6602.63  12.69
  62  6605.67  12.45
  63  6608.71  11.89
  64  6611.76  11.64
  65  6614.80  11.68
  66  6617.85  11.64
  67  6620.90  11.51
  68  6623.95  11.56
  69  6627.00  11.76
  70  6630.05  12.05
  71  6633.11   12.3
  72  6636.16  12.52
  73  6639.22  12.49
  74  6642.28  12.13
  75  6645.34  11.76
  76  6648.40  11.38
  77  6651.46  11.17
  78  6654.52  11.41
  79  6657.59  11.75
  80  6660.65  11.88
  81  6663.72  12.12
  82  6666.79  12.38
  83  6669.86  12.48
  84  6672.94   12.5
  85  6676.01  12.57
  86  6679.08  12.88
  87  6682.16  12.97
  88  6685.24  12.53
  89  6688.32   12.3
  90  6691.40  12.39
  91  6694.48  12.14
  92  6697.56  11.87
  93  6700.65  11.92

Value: 1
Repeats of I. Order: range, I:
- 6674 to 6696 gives 7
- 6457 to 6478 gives 3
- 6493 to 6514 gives 3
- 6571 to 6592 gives 7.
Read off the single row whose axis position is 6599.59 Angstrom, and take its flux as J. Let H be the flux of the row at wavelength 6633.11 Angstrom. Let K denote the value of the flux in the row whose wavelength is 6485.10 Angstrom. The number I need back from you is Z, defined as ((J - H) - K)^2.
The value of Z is 133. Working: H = 12.3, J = 12.35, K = 11.6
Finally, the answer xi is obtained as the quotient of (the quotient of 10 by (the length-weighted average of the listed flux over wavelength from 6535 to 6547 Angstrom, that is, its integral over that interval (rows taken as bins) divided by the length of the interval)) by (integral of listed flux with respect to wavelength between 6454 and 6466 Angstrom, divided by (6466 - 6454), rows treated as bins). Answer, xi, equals 0.050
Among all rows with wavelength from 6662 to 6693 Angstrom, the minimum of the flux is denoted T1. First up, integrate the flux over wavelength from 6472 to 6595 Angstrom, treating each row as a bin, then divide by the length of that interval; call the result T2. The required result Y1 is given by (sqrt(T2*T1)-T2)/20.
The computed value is -0.312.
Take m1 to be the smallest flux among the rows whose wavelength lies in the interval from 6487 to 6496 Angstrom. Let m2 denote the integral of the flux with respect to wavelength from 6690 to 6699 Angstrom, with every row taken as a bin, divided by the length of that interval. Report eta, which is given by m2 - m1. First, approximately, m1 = 12.6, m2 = 12.1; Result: -0.5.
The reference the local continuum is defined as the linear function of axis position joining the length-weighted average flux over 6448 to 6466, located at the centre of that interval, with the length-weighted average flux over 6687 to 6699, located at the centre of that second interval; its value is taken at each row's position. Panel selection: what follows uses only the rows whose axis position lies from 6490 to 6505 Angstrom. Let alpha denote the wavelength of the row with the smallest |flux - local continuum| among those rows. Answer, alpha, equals 6503.05 Angstrom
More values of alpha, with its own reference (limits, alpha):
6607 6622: 6608.71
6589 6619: 6596.55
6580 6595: 6593.51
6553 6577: 6575.32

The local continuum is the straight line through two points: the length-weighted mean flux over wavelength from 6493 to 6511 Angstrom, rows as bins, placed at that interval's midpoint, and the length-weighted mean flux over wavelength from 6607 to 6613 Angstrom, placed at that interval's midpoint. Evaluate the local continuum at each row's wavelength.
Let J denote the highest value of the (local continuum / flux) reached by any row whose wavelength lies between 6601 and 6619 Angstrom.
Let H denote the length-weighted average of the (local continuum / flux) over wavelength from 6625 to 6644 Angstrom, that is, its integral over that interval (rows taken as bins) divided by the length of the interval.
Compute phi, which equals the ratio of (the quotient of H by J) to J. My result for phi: 0.9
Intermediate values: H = 0.94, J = 1.0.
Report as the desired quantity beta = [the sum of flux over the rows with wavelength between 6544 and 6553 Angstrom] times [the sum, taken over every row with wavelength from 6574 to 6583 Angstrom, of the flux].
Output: 5859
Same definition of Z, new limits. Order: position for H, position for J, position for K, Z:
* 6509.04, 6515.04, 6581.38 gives 1547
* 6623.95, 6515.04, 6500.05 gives 171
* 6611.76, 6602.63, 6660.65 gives 117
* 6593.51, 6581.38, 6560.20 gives 2424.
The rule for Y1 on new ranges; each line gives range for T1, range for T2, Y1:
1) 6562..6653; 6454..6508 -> -0.037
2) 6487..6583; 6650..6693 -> -0.019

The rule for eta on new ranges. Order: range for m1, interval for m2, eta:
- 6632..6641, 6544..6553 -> 10.4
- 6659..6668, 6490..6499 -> 4.0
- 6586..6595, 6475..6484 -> -2.4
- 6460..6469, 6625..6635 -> 0.8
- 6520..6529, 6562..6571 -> 49.8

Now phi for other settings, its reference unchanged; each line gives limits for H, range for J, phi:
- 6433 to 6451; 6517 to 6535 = 1.0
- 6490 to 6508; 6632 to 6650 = 1.0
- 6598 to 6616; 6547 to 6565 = 3.2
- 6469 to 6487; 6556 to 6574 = 3.2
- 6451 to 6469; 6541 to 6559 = 1.9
